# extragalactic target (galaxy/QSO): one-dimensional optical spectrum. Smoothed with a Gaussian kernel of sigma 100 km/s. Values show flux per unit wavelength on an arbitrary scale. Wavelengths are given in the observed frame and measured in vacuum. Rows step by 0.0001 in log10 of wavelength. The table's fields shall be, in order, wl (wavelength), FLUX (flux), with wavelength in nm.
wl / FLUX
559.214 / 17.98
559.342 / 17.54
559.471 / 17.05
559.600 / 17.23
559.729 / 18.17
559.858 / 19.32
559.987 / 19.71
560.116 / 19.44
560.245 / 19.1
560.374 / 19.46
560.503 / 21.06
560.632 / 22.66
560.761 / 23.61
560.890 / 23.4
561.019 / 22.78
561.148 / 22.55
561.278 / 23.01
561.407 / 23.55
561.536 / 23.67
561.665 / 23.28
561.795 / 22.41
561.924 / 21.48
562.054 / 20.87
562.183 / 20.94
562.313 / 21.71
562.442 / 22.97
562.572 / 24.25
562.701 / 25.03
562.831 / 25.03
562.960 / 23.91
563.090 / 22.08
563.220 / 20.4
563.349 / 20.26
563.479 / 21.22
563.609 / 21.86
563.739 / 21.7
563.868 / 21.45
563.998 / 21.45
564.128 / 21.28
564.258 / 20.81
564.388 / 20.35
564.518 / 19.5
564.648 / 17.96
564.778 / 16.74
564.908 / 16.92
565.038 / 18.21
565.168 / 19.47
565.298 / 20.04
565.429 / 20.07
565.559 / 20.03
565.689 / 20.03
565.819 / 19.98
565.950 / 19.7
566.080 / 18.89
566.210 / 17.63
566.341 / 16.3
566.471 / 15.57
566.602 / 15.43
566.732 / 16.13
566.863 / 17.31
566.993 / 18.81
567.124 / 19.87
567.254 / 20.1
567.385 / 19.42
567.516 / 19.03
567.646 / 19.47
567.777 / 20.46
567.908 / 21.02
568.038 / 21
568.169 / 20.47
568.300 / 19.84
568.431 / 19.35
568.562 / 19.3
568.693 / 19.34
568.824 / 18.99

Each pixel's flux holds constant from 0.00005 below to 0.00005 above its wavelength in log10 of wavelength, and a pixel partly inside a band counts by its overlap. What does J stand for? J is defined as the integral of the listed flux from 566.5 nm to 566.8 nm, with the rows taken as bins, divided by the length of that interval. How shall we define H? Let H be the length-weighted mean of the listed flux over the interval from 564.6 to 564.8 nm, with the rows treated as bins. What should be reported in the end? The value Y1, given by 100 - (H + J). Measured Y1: 66.8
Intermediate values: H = 17.4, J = 15.7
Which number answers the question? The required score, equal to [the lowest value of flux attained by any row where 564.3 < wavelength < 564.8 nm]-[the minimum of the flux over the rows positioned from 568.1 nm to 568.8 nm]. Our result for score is -2.6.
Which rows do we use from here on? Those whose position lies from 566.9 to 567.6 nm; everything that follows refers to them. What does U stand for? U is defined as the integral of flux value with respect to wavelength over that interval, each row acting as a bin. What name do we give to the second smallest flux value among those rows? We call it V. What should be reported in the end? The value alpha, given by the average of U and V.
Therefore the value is 16.3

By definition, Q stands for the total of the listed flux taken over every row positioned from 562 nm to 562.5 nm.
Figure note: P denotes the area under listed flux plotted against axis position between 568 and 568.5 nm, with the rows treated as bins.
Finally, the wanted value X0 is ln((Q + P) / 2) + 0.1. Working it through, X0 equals 3.98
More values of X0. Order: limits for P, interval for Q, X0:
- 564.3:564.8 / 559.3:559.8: 3.78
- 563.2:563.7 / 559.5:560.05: 3.85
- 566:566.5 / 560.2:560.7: 3.92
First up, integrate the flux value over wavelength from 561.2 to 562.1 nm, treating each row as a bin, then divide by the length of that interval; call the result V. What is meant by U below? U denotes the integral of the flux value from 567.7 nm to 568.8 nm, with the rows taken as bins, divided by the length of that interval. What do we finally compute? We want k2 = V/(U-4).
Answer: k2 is 1.41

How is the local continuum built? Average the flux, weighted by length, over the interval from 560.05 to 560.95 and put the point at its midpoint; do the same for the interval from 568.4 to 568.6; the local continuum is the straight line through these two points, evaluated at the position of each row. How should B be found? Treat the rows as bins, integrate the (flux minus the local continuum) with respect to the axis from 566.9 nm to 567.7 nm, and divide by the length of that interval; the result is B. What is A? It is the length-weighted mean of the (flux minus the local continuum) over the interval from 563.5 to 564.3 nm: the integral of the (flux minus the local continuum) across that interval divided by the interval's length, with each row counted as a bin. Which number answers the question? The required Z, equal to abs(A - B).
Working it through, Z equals 1.2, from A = 1.0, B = -0.2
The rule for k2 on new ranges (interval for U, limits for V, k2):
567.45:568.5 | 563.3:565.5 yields 1.24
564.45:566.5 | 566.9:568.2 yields 1.36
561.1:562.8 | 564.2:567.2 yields 0.99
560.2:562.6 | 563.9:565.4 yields 1.06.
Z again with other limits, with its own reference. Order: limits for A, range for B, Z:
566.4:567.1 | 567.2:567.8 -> 3.0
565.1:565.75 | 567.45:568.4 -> 0.8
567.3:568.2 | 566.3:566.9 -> 4.3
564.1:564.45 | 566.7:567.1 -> 2.4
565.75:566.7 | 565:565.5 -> 1.7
